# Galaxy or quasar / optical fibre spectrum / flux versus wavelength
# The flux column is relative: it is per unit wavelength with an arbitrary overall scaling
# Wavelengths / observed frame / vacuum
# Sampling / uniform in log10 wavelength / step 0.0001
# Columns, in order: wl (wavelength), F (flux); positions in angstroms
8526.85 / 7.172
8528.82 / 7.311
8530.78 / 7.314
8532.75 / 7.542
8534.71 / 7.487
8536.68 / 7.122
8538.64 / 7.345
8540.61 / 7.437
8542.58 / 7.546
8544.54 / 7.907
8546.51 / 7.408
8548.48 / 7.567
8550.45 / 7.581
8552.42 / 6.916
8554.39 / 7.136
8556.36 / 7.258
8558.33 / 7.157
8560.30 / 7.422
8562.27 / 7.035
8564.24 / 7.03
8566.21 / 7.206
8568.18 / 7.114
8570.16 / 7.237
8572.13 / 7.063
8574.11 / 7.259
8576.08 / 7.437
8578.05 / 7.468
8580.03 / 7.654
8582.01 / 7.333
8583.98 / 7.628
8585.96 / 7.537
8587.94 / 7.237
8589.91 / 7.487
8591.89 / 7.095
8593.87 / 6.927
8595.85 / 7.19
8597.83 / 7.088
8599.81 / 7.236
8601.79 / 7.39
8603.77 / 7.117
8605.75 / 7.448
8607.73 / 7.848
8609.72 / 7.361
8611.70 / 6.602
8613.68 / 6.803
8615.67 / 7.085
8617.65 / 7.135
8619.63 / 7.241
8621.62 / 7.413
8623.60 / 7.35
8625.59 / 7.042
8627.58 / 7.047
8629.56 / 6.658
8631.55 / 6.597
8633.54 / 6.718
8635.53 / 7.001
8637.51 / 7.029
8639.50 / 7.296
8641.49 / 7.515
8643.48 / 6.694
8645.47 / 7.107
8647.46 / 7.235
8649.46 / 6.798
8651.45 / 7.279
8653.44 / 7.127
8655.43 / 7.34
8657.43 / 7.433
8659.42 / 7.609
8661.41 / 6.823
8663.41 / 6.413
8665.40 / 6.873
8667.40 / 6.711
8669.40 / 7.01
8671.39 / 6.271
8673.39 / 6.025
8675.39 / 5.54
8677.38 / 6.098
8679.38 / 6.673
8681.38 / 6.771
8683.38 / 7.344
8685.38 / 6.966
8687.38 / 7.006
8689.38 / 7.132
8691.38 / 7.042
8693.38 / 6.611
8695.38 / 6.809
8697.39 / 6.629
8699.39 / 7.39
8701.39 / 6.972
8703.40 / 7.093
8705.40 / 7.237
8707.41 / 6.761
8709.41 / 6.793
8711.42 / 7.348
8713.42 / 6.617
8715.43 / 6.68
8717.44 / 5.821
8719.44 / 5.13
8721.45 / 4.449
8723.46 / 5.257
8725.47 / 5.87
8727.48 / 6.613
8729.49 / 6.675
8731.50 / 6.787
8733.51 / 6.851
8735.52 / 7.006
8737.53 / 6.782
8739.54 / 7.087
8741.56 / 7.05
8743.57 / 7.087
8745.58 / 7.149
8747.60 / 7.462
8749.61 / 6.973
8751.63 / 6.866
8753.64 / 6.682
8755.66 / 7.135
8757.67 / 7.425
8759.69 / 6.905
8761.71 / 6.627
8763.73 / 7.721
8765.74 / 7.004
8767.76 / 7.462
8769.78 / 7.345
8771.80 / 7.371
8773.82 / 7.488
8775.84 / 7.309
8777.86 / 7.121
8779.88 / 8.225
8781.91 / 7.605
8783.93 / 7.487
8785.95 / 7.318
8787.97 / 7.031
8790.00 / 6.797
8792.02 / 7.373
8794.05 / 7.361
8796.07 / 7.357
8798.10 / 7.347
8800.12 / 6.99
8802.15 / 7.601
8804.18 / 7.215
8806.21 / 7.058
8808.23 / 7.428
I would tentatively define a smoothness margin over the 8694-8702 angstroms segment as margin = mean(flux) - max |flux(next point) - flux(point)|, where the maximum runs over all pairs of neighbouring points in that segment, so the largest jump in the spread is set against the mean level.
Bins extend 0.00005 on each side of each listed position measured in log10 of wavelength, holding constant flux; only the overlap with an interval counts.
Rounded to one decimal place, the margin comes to 6.2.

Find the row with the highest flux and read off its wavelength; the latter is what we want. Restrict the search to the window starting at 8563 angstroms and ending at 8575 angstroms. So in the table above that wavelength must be 8574.11 angstroms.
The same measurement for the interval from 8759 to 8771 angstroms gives 8763.73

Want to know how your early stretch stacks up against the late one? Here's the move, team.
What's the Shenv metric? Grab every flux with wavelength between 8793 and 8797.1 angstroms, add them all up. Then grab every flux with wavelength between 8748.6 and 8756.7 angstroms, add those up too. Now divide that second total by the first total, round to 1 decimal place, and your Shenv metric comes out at 1.9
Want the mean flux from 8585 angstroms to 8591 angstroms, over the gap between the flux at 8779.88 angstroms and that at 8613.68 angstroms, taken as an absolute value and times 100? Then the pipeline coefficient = 522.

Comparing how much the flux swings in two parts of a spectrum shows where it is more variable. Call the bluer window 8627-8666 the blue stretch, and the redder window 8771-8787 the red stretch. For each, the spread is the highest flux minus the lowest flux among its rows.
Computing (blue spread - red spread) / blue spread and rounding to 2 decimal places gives 0.08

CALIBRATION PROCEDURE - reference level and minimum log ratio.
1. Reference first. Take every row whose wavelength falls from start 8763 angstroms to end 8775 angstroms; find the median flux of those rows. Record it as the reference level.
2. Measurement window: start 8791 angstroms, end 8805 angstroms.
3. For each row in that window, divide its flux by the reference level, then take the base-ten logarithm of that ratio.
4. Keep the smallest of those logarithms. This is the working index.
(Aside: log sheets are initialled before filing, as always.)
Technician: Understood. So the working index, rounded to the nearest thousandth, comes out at -0.026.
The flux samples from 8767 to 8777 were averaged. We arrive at 7.4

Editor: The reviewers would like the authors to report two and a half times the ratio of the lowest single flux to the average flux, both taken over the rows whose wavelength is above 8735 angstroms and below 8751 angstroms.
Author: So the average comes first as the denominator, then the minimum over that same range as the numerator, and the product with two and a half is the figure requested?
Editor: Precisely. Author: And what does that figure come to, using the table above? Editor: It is 2.40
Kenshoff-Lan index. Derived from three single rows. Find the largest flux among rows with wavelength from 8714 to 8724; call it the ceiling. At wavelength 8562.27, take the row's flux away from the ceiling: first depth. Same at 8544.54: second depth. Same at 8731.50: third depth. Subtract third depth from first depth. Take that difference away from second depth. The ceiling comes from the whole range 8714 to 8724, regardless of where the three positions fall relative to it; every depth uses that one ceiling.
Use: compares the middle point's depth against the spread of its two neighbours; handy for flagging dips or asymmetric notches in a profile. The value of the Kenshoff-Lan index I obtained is -1.0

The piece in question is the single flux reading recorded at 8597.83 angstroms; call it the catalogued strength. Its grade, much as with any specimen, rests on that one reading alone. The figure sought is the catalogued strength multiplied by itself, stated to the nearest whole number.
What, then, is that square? 50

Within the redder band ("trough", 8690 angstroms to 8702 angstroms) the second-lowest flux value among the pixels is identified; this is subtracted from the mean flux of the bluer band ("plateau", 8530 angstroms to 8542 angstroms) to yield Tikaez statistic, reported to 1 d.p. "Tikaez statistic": 0.7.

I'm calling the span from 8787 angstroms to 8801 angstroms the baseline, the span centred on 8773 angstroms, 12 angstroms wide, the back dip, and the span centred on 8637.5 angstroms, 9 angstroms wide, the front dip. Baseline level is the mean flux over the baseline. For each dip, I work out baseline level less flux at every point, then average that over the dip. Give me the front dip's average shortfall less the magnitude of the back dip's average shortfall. -0.10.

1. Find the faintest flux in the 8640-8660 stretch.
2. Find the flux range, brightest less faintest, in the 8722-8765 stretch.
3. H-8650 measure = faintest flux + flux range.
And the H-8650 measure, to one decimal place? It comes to 9.2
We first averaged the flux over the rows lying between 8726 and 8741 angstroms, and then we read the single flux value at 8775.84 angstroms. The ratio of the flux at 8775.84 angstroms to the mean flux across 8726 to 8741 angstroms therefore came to 1.07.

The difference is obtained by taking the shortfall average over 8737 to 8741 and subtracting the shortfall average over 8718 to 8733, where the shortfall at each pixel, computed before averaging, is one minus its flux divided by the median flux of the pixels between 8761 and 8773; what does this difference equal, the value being -0.15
